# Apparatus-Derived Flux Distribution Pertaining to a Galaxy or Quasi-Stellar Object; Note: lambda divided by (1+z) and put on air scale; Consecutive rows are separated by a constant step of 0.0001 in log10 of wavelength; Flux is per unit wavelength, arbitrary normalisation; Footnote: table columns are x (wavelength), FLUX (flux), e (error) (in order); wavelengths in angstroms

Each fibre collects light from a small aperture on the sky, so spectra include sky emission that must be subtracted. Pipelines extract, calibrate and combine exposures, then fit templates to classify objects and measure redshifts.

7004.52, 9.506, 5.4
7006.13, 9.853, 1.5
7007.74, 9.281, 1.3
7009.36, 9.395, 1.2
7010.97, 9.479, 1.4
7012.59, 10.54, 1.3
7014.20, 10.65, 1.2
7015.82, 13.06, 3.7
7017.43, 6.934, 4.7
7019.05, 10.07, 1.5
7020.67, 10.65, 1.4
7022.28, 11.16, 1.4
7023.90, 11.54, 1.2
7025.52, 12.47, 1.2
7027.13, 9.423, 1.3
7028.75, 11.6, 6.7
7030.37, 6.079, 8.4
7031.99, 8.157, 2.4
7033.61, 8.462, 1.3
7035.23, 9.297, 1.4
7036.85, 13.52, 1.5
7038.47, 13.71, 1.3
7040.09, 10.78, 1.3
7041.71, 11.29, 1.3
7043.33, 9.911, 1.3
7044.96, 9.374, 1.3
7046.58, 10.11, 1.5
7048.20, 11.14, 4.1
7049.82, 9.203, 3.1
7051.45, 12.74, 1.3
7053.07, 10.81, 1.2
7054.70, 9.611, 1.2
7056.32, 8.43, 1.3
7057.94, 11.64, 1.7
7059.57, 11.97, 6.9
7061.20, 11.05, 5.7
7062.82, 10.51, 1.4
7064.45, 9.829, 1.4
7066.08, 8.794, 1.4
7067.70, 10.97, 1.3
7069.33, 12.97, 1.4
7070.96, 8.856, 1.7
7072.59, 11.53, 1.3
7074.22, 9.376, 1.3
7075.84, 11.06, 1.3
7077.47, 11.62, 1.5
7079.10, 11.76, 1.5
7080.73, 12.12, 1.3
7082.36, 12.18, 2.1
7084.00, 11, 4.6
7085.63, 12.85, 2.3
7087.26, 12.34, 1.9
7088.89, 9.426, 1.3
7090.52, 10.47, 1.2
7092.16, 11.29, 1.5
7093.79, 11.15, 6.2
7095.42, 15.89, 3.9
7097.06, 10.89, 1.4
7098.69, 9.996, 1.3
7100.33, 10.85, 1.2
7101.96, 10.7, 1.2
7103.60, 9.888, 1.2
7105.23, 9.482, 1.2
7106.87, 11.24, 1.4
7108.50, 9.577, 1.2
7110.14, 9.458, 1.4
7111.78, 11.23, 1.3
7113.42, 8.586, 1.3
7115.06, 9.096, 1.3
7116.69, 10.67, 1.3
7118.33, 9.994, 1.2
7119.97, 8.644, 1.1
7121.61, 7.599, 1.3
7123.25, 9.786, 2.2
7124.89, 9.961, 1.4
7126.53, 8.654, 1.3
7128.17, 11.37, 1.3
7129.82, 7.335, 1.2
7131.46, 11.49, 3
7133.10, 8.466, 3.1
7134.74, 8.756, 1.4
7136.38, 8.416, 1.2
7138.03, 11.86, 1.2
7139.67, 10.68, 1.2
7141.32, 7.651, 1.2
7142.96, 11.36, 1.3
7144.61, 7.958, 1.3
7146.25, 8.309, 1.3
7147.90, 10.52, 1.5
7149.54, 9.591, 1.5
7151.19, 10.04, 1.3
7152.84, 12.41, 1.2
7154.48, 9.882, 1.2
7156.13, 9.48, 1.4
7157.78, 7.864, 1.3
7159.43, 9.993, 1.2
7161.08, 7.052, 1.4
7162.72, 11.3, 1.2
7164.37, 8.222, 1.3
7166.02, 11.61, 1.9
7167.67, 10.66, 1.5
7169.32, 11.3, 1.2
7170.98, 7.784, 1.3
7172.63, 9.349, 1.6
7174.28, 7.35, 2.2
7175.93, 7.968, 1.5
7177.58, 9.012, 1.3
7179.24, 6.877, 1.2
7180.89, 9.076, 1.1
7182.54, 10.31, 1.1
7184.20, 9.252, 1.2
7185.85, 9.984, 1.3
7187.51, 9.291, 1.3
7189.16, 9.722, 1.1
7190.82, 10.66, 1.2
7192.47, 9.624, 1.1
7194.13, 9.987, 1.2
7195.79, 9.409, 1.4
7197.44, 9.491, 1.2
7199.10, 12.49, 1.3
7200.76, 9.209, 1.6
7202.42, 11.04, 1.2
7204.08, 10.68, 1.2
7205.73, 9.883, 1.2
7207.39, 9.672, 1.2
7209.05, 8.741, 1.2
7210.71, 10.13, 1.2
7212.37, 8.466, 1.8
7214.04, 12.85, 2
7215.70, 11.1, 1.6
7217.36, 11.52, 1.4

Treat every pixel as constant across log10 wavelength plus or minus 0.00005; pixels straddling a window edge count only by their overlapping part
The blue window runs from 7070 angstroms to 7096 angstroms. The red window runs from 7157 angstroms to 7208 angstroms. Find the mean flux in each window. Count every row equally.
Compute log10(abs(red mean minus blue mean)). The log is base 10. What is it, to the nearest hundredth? 0.27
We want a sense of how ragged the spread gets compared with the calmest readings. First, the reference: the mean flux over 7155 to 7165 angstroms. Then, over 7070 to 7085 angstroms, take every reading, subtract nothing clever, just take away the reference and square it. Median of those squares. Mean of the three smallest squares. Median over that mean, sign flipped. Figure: -4.6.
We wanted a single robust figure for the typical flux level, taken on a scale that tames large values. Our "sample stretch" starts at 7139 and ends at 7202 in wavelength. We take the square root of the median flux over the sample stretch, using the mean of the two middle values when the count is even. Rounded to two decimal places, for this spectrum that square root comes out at 3.09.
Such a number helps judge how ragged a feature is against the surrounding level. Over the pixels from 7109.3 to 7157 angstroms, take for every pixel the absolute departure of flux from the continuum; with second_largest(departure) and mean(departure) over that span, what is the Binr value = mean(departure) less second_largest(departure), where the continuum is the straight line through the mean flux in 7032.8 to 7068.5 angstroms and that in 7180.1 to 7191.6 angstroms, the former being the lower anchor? -1.3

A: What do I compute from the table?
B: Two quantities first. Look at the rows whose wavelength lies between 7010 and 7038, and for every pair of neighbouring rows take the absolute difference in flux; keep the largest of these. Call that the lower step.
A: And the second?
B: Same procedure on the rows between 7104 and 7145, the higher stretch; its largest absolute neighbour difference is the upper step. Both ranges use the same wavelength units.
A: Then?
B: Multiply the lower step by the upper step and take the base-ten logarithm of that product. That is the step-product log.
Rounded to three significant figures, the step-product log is 1.41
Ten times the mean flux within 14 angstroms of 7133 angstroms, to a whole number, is 93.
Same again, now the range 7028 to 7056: 103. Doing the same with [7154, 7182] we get 91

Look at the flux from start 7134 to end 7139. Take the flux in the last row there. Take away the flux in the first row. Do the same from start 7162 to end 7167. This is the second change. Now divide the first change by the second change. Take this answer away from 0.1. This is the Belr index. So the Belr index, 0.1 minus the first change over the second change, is -10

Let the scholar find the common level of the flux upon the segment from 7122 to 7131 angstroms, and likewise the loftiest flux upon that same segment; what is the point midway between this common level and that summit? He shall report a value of 10.4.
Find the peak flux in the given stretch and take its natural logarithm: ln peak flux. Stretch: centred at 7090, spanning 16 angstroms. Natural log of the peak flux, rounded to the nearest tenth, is 2.8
